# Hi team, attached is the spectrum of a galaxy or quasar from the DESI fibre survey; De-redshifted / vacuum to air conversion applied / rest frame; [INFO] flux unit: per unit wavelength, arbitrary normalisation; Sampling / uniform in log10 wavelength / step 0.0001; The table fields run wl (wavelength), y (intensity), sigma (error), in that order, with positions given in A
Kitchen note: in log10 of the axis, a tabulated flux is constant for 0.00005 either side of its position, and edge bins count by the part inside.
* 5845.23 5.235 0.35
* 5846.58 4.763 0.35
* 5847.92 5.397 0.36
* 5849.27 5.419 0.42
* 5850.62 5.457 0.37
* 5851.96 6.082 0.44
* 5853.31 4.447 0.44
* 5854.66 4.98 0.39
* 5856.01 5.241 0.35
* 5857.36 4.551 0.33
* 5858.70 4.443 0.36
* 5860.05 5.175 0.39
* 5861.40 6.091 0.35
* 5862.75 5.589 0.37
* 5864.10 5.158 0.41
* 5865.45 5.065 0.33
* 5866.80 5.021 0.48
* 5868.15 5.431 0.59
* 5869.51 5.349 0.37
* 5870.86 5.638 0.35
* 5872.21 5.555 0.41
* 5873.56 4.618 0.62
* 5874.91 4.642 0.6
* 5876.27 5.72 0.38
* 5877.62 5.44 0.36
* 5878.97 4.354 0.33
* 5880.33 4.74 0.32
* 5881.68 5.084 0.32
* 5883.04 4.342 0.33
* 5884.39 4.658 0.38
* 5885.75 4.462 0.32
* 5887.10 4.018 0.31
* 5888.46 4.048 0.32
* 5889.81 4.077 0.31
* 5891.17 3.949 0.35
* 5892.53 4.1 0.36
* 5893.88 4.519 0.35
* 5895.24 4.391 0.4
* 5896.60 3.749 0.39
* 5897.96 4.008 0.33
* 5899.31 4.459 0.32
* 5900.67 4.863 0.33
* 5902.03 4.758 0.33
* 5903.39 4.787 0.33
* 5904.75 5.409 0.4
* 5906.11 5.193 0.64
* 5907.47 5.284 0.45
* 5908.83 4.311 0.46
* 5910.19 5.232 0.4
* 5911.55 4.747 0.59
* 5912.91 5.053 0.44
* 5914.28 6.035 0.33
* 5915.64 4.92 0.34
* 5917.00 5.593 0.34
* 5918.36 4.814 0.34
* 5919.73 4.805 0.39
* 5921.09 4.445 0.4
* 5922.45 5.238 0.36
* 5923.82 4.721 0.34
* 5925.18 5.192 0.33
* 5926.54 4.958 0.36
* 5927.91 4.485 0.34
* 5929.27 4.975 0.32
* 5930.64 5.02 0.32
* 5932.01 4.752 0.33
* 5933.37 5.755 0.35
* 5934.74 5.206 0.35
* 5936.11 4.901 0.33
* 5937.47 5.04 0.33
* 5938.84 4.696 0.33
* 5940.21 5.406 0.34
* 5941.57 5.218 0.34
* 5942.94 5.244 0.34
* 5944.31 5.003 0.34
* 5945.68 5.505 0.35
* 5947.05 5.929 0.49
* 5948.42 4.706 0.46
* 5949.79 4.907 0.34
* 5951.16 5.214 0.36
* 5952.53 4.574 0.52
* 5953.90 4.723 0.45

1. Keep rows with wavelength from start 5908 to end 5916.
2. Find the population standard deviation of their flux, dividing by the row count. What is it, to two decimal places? 0.53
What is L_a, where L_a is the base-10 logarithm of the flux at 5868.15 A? 0.73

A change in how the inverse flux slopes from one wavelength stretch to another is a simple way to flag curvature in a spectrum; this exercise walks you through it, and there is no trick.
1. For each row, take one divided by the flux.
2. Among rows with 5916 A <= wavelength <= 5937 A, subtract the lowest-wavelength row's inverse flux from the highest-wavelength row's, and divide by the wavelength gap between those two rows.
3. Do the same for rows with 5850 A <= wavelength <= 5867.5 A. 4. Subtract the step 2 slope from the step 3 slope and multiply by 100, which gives -0.03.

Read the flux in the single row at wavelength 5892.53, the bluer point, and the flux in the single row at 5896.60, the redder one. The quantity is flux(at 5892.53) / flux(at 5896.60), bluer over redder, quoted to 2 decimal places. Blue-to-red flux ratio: 1.09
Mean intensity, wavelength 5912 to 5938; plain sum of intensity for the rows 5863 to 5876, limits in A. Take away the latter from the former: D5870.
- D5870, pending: -41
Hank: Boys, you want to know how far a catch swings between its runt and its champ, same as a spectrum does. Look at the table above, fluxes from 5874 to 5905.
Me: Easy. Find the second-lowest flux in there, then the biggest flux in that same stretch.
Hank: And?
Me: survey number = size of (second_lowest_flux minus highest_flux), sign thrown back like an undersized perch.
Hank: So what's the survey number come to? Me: 1.8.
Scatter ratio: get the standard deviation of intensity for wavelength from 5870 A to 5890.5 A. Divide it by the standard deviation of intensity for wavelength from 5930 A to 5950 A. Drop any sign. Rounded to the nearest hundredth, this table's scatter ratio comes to 1.60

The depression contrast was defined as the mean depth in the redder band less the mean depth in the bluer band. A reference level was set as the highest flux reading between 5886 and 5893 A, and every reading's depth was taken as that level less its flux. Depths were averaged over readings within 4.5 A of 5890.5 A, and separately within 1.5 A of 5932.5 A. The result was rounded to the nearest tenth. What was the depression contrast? -1.1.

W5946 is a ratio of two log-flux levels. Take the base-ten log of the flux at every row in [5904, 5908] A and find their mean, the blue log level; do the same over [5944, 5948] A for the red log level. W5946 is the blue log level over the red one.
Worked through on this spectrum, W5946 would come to 0.98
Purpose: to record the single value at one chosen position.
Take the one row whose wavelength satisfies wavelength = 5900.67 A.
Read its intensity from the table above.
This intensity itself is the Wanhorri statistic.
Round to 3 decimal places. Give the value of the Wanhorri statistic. 4.863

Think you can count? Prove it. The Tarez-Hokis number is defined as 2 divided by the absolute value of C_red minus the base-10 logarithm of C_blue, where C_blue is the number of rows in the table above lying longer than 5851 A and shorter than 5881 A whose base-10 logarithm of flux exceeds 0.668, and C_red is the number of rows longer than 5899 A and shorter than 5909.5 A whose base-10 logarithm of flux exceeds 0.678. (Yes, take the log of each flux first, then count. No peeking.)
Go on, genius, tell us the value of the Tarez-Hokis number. 0.53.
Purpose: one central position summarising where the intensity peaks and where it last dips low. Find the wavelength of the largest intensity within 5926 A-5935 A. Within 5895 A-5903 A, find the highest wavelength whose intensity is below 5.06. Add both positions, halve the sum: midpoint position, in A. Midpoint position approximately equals 5917.7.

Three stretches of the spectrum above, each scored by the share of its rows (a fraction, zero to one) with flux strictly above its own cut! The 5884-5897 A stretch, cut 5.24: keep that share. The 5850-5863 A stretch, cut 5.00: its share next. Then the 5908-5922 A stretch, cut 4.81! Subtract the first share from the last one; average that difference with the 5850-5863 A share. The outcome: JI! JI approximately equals 0.60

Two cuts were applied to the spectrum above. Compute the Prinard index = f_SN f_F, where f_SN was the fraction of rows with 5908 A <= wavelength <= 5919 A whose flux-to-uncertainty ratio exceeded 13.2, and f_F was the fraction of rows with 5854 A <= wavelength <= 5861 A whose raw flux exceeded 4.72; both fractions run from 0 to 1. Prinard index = 0.3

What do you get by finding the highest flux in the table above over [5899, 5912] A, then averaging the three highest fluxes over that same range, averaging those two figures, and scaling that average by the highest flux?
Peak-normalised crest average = 0.991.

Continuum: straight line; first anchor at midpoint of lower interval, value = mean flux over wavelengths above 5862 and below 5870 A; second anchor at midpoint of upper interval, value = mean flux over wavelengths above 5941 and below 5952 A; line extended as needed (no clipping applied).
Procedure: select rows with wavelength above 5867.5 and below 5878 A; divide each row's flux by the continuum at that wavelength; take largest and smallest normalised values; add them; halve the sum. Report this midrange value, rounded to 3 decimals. 0.982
